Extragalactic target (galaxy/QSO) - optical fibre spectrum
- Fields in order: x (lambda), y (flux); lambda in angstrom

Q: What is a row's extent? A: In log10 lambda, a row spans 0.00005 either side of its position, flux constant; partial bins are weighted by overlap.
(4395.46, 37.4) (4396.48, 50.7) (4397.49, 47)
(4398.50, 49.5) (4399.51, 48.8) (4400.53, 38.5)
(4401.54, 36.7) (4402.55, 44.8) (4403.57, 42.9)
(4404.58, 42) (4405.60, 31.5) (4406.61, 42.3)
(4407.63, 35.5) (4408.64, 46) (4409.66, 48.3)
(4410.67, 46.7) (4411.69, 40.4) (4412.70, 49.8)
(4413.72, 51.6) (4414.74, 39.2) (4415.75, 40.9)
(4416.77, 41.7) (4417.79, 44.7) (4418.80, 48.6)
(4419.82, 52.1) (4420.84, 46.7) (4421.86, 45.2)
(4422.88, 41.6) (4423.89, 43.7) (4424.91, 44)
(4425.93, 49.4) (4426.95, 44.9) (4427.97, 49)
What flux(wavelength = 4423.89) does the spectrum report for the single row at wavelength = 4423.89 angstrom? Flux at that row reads 43.7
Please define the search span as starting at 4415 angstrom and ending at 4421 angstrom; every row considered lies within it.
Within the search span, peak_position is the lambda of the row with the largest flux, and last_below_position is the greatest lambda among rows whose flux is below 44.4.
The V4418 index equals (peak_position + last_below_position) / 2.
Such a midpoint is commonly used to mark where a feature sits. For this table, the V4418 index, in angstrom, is 4418.3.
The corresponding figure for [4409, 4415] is 4414.2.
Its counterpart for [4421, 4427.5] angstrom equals 4425.4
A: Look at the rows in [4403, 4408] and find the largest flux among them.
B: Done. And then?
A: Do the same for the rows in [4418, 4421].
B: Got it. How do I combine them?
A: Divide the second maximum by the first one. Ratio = 1.21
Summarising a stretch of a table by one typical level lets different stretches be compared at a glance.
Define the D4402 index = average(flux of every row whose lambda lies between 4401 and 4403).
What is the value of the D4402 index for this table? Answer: 41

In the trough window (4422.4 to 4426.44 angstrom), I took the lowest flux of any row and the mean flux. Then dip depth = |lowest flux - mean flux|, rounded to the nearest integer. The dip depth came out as 3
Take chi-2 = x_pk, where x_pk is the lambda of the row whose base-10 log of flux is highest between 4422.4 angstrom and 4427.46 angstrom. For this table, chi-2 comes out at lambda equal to 4425.93 angstrom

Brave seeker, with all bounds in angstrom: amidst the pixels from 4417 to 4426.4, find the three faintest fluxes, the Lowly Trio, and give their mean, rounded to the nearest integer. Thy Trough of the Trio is 43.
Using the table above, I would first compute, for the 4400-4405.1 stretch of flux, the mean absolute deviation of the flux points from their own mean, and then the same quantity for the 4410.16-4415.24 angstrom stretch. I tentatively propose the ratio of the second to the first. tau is 1.7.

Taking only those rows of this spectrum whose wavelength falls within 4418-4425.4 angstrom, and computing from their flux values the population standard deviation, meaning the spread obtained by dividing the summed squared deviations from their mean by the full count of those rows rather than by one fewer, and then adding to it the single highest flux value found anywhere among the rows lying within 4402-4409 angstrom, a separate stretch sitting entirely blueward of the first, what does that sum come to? 49.2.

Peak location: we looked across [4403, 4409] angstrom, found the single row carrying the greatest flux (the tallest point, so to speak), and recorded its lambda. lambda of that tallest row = 4408.64 angstrom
